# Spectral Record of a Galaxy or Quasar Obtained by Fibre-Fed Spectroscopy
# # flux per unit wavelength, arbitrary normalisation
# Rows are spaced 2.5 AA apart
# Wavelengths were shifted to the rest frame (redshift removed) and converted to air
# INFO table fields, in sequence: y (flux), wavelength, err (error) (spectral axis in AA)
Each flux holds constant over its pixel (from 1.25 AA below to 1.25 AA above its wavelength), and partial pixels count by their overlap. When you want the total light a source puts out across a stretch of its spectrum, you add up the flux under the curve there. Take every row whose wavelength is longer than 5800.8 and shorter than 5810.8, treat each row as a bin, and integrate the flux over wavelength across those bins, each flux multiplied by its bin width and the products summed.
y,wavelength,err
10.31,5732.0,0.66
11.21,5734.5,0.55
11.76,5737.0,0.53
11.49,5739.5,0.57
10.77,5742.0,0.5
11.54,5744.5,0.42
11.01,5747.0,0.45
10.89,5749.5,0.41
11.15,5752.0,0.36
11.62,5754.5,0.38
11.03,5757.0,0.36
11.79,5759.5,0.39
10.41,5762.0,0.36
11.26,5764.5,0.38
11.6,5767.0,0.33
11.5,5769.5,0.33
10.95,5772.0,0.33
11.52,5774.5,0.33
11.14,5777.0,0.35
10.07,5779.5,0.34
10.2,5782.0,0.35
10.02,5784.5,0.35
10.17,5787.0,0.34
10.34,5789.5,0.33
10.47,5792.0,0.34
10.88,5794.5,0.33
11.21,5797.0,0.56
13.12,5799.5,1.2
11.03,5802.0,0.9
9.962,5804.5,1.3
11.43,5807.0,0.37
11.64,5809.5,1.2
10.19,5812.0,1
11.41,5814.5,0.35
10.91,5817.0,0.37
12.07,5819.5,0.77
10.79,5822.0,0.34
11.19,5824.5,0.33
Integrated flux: 110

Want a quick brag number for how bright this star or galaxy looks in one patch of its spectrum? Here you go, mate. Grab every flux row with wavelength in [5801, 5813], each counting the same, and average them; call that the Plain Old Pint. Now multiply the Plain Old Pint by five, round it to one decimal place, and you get 54.3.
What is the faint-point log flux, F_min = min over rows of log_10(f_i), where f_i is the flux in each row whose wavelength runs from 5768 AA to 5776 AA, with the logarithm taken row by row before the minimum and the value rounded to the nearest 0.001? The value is 1.039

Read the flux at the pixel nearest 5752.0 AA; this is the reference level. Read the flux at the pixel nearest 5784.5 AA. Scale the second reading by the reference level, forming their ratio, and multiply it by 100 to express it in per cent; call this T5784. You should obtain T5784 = 90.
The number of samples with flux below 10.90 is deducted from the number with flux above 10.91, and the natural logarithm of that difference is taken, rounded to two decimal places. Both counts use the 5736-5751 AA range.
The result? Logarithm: 0.69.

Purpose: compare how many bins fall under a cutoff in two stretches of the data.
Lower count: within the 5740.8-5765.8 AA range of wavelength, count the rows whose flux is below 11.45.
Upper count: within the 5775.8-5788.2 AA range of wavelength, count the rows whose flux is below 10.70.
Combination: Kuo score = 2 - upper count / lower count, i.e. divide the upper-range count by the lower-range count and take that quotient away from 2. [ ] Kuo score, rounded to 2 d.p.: 1.43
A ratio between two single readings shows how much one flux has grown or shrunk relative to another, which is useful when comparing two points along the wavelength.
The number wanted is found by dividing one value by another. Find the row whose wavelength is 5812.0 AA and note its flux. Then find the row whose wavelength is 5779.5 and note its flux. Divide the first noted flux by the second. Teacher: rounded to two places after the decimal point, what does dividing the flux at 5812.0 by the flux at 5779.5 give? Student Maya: 1.01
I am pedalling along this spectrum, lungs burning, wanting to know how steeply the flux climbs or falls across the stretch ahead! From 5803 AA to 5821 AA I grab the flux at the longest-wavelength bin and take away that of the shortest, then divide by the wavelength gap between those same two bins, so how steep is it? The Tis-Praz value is 0.14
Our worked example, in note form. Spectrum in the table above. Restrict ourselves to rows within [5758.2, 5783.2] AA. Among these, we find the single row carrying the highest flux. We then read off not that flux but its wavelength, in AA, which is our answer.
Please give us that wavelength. 5759.5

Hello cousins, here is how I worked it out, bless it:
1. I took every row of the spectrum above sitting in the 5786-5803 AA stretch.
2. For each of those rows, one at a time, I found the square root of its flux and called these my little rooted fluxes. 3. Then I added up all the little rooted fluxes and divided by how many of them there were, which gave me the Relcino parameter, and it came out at 3.32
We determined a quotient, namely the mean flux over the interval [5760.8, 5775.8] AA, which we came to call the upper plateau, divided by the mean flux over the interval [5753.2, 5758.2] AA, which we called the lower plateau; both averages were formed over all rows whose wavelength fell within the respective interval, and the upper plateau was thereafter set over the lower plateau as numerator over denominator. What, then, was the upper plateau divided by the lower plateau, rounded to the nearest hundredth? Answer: 0.99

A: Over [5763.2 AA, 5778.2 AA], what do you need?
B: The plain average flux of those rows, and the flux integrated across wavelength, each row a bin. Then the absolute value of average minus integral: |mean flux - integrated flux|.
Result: 158.6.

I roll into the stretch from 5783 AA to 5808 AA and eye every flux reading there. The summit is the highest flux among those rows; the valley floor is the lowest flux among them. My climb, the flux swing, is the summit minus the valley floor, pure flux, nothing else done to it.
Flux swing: 3.2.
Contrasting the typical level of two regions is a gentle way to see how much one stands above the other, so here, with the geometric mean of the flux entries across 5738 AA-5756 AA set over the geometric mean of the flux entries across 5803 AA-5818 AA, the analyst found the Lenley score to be 1.03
